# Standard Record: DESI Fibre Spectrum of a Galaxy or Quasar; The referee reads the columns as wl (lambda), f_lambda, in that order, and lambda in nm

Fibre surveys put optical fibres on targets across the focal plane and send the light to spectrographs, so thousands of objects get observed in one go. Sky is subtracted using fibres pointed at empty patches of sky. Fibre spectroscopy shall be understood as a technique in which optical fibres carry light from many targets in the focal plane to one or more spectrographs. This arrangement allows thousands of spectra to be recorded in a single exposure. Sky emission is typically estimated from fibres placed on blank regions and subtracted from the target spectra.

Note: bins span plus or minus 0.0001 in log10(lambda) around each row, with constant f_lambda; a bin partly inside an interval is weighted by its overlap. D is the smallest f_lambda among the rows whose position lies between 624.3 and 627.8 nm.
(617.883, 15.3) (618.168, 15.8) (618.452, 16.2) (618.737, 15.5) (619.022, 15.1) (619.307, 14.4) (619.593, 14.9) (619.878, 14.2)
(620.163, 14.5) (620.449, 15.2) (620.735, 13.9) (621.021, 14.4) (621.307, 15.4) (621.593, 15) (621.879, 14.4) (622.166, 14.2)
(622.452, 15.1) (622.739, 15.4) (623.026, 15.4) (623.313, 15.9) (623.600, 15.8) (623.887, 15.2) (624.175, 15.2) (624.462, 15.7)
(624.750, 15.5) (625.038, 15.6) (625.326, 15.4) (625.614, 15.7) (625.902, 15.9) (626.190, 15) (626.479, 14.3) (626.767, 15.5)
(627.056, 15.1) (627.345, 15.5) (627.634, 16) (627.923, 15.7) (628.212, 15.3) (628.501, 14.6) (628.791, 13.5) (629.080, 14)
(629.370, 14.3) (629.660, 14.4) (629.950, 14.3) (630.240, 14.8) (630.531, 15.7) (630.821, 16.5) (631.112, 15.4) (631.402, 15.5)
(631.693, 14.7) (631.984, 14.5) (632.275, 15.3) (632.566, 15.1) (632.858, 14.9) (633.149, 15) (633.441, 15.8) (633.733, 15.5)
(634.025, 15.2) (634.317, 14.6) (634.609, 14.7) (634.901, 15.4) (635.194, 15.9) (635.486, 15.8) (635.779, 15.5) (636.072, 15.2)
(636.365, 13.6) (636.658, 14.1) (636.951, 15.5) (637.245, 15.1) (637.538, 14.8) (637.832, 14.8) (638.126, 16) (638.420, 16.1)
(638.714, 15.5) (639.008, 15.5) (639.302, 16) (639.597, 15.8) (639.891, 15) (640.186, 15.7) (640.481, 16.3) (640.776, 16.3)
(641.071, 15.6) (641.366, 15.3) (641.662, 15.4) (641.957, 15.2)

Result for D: 14.3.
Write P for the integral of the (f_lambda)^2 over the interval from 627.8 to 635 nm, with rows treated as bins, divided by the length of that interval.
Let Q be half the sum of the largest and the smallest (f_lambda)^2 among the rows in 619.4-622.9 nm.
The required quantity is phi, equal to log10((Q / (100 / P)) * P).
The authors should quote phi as 5.04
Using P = 225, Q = 215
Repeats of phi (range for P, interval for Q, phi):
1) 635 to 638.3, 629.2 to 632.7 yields 5.10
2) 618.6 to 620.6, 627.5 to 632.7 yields 5.04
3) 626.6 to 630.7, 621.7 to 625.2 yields 5.05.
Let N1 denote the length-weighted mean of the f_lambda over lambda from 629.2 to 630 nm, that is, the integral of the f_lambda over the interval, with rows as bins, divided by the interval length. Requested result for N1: 14.3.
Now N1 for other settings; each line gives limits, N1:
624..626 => 15.6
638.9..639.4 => 15.8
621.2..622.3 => 14.7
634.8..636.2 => 15.6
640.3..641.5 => 15.9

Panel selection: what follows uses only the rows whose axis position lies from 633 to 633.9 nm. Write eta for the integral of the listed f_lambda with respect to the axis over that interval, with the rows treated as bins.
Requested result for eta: 13.9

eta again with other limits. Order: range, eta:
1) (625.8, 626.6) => 12.0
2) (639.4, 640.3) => 14.0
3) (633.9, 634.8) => 13.4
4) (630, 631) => 15.5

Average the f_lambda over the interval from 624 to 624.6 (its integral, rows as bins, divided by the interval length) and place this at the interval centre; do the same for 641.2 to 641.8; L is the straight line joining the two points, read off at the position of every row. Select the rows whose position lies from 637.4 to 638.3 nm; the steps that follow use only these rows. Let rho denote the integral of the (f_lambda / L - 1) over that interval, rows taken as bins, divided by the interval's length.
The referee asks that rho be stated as -0.009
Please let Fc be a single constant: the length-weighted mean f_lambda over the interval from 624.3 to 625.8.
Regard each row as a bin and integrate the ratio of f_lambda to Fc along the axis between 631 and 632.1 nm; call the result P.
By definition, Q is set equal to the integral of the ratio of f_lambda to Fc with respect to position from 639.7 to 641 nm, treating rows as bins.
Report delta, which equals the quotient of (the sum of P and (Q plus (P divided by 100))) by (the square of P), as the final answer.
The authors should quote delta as 2.1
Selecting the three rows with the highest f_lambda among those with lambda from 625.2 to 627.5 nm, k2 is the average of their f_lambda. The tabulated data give 15.7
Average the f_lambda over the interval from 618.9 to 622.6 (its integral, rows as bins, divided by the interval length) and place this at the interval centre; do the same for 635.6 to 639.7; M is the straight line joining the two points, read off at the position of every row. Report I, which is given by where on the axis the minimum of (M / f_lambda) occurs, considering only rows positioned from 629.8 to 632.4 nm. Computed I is 630.821 nm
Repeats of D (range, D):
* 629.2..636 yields 14.3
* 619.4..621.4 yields 13.9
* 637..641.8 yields 14.8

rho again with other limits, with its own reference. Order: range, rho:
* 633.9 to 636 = -0.005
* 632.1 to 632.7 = -0.015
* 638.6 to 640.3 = 0.015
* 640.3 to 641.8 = 0.028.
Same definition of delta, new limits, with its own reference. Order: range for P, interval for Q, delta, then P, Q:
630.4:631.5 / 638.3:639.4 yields 1.8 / 1.12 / 1.11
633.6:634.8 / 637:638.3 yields 1.8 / 1.16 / 1.27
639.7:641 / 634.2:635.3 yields 1.4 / 1.32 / 1.07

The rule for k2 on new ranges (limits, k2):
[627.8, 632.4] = 16.0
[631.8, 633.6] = 15.4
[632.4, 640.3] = 16.0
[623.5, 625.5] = 15.7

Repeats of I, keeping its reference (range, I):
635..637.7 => 635.194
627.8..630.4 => 627.923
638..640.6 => 640.481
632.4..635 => 633.441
